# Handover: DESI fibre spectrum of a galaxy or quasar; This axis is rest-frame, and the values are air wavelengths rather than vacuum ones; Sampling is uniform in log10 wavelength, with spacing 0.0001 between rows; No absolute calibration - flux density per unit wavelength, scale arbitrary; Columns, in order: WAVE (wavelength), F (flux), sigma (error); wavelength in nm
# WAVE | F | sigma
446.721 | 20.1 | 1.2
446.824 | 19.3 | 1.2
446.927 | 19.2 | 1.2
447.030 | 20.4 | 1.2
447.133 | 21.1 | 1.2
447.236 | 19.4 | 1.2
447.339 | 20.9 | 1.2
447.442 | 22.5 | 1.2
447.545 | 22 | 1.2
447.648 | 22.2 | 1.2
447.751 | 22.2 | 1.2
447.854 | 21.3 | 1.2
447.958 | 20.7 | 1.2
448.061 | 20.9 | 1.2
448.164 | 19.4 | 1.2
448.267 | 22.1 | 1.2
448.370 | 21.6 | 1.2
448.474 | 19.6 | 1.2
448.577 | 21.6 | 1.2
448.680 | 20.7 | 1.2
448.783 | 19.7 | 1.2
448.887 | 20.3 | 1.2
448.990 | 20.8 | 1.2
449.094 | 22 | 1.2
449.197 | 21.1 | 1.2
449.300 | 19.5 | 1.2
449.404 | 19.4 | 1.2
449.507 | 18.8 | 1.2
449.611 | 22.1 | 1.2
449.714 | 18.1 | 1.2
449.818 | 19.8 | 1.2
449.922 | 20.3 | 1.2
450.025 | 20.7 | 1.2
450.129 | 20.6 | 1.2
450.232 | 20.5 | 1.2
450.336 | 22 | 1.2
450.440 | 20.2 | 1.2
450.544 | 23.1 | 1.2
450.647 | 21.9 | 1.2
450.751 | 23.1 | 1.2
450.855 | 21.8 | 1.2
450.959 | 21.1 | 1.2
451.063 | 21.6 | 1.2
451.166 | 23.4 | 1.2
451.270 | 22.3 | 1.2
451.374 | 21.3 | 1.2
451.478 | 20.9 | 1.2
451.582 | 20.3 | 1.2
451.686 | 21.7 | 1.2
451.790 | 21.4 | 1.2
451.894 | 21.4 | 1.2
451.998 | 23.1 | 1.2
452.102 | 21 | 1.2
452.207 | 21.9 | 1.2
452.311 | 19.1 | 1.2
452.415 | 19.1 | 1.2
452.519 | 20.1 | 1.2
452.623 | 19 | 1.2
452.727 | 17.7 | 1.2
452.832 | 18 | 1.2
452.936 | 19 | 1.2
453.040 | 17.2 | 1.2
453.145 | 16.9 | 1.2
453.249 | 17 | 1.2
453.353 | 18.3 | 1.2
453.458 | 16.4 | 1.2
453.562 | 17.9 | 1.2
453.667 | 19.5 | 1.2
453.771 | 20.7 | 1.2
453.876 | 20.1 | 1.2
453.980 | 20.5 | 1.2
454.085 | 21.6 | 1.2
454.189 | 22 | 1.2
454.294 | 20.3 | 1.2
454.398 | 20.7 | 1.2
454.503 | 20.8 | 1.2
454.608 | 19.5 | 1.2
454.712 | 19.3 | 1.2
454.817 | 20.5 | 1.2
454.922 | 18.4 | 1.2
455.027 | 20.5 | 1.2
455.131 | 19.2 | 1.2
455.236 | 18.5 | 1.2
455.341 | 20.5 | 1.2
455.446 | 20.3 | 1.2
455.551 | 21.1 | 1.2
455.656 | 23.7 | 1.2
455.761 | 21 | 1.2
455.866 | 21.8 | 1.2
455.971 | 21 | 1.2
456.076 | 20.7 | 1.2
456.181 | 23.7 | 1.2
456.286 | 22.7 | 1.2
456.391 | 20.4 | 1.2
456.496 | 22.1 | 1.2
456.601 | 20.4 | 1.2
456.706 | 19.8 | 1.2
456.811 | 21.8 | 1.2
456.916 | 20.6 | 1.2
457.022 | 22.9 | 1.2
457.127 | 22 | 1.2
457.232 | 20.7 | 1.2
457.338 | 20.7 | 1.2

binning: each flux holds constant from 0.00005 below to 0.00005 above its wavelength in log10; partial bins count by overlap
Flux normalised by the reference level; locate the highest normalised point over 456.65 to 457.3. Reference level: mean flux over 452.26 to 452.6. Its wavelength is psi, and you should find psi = 457.022 nm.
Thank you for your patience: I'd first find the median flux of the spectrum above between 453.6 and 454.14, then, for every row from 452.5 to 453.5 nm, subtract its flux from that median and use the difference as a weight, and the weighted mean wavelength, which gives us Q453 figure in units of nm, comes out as 453.08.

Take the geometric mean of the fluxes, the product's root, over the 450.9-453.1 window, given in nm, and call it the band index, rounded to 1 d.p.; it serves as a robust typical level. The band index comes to 20.4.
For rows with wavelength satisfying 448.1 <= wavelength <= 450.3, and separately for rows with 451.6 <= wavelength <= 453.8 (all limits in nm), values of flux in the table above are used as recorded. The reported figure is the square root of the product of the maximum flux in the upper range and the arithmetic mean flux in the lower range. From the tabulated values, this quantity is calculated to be 21.7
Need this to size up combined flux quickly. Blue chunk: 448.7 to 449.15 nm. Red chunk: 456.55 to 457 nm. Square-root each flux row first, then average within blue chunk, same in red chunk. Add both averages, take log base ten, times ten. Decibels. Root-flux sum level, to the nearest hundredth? 9.59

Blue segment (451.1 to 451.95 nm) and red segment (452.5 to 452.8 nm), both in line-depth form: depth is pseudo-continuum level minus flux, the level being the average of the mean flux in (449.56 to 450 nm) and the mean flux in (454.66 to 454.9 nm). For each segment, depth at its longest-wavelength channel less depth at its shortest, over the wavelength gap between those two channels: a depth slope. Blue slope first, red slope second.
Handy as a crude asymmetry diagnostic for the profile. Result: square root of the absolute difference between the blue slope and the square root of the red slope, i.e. 0.81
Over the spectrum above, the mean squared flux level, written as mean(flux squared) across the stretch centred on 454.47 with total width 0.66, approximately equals 418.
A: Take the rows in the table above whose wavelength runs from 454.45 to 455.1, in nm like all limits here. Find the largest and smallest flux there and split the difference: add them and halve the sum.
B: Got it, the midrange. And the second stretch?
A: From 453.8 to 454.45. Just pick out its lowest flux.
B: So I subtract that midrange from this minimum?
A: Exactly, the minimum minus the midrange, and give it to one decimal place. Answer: 0.5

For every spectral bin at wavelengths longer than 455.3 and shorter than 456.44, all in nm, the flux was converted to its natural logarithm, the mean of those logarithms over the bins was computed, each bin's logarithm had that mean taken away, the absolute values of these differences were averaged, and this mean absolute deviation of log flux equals 0.048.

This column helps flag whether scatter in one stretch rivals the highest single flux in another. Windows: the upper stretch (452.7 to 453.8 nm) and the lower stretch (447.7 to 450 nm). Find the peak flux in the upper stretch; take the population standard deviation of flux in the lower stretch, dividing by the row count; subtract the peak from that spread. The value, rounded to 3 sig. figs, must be -19.6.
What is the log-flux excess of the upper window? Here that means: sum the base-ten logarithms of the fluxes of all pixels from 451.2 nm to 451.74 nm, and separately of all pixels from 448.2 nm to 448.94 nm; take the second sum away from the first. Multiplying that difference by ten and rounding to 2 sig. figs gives -26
